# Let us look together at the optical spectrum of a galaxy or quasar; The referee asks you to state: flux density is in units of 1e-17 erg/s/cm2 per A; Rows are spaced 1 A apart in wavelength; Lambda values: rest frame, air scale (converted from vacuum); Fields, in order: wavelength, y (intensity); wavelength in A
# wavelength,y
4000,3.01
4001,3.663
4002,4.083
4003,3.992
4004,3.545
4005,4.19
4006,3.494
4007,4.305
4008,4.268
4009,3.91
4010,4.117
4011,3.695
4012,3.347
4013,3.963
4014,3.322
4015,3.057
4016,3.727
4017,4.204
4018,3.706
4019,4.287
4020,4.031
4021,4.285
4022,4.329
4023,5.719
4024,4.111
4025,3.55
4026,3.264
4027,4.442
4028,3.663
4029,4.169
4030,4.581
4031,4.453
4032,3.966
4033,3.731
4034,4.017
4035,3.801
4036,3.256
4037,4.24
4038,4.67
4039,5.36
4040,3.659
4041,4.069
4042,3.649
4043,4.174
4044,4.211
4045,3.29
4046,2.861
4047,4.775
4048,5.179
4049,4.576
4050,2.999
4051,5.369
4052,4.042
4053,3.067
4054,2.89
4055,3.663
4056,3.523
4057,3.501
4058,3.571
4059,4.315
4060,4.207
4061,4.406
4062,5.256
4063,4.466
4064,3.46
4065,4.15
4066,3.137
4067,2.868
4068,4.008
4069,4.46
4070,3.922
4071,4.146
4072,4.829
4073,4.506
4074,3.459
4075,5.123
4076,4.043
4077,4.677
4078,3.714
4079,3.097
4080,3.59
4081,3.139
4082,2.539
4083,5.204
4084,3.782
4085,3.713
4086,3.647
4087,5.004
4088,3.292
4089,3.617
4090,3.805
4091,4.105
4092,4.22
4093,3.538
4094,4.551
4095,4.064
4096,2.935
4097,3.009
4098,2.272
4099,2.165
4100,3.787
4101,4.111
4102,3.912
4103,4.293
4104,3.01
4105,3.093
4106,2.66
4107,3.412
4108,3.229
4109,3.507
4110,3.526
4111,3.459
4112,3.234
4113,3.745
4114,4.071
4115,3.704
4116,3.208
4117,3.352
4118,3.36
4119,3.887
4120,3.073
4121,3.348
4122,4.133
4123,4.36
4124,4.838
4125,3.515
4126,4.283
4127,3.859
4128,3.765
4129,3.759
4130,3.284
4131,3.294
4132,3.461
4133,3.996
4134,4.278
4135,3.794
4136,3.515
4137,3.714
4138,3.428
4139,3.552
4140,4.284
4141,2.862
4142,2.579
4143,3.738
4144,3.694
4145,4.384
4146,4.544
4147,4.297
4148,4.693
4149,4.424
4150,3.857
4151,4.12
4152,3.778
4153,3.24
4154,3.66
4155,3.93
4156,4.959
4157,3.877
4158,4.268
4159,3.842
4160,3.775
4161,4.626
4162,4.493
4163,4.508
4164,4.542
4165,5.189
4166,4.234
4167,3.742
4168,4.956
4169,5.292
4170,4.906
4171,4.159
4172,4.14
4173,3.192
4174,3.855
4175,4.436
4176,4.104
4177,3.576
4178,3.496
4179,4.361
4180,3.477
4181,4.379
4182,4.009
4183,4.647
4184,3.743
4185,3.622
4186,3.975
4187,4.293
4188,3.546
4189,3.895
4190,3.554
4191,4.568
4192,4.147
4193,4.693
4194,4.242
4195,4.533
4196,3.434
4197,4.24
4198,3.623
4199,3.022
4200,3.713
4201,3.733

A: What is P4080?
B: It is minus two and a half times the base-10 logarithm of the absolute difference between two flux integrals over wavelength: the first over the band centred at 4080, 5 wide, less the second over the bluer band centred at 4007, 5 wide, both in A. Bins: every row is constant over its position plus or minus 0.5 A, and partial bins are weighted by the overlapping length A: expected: -1.5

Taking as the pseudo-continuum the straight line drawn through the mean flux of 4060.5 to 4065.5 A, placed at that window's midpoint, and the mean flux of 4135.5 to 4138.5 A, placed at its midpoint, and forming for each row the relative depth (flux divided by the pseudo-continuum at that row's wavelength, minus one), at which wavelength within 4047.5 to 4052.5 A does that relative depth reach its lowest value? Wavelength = 4050 A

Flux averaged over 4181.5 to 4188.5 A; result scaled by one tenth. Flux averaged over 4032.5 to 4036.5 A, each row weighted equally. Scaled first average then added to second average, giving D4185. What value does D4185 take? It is 4.1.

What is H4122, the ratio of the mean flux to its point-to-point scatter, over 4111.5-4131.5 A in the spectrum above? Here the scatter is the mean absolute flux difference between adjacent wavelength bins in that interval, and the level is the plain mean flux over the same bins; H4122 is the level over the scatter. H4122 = 8.7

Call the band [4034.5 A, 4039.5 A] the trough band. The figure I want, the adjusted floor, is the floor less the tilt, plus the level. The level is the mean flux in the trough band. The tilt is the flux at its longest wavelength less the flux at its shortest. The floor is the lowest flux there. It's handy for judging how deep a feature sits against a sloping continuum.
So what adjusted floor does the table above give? 6.0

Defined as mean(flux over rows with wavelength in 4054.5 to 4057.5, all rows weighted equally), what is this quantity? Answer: 3.6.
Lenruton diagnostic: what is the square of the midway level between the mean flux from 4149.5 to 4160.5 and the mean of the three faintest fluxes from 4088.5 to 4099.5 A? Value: 10.2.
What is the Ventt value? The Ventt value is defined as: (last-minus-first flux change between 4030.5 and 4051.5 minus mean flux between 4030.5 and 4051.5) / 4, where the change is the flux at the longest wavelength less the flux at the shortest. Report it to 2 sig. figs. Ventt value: -0.80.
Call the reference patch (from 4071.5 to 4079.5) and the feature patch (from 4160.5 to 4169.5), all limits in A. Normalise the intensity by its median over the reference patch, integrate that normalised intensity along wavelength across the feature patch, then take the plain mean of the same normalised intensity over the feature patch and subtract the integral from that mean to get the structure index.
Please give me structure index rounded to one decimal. -8.6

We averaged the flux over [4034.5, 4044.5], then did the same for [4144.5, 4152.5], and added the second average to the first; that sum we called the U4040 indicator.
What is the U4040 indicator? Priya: 8.4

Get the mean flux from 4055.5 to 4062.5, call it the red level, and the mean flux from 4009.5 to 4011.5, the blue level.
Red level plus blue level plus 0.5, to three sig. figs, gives 8.52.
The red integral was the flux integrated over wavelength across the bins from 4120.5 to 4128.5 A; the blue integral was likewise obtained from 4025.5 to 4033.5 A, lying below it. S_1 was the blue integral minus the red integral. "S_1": 0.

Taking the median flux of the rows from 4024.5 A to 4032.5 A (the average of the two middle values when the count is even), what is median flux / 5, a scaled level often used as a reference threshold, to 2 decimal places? 0.81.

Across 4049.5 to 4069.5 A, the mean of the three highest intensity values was 5.03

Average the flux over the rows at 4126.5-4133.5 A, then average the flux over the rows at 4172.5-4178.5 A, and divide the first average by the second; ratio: 0.96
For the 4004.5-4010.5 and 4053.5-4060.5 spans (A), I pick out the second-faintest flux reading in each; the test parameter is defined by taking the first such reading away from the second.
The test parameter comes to -0.4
